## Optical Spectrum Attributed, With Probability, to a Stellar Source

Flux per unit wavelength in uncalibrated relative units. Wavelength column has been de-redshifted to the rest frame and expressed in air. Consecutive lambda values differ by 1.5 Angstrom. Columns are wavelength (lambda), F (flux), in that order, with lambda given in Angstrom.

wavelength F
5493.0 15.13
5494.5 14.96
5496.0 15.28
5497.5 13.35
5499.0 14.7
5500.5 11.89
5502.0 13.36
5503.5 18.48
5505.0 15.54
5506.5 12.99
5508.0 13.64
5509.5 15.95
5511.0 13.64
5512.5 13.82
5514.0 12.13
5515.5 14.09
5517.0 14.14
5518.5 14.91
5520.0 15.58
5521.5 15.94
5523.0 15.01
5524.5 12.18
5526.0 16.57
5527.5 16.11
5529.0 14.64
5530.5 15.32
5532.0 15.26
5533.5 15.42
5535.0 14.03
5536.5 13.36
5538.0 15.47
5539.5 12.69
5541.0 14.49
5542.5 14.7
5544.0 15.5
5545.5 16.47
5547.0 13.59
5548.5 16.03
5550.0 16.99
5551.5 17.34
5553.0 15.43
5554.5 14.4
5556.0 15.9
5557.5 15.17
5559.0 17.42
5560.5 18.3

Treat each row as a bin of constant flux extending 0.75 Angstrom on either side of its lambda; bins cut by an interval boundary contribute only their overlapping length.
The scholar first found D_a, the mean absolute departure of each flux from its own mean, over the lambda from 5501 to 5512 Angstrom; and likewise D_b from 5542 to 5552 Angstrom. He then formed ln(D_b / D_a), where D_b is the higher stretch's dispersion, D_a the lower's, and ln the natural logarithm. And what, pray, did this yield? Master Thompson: -0.43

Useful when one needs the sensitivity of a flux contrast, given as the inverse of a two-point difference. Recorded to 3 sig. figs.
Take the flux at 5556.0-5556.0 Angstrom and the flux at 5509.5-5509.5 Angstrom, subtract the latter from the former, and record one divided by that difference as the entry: -20.0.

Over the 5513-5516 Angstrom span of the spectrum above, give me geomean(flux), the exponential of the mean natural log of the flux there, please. 13.1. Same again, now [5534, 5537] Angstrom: 13.7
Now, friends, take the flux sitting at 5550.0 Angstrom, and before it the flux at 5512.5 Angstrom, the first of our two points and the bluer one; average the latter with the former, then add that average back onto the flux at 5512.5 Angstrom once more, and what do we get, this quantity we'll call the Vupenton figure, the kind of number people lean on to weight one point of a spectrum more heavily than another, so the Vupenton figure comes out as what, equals 29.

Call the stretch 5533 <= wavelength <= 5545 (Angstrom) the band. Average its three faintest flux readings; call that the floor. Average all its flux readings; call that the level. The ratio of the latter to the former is 1.08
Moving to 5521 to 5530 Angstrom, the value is 1.08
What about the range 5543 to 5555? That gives 1.09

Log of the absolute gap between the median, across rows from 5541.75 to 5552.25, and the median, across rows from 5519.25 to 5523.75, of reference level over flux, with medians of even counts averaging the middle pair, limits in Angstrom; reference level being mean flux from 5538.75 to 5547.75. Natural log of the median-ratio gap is -3.6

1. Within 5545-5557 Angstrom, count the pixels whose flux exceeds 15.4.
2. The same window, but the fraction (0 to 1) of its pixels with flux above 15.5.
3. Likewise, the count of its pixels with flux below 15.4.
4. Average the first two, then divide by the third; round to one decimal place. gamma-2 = 1.7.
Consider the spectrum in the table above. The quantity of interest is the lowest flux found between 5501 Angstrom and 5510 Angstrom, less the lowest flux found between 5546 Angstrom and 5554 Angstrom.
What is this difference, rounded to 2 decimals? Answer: -0.60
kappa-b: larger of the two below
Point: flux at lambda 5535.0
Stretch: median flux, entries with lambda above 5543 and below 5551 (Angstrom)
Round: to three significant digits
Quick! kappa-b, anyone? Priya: 16.0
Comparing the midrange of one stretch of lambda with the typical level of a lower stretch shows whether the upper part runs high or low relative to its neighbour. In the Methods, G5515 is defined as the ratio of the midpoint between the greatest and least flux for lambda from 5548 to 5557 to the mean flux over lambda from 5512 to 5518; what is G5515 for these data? 1.17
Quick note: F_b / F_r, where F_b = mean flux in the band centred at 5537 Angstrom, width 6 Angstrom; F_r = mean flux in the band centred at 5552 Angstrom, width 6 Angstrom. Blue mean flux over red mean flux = 0.87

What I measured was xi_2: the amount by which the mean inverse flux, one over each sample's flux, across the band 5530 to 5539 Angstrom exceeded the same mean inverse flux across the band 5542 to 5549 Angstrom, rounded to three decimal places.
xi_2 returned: 0.002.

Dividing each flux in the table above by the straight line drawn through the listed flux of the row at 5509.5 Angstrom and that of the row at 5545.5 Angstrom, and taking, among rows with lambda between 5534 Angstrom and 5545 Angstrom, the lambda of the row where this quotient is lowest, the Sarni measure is 5539.5 Angstrom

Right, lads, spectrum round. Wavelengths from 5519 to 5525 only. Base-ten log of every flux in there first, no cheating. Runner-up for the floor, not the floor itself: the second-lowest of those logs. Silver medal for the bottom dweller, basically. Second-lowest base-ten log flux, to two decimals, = 1.18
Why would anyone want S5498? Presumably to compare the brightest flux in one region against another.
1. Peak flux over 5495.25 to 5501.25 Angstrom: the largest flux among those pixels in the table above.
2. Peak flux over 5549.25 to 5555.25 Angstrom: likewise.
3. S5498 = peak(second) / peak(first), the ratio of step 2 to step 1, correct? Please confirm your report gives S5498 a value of 1.13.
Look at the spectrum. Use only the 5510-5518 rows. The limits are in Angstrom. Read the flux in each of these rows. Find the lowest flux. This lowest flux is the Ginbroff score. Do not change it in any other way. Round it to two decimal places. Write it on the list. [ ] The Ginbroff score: 12.13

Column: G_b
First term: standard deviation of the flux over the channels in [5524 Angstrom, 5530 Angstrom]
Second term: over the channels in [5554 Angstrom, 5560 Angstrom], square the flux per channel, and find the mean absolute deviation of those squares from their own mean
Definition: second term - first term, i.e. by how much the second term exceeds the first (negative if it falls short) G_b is 28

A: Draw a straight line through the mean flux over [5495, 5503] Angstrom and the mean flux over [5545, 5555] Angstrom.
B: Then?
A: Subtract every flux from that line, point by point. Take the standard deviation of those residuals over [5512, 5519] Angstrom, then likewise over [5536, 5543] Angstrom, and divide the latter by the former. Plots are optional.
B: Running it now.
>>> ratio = 1.12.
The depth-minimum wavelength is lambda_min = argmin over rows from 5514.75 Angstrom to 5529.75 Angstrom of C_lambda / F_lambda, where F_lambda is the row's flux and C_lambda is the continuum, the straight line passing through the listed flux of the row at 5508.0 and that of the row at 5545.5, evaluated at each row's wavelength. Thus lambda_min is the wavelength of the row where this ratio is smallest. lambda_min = 5526.0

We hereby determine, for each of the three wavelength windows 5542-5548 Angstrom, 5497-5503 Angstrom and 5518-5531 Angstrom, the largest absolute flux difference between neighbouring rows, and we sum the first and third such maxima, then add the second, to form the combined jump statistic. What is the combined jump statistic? 10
